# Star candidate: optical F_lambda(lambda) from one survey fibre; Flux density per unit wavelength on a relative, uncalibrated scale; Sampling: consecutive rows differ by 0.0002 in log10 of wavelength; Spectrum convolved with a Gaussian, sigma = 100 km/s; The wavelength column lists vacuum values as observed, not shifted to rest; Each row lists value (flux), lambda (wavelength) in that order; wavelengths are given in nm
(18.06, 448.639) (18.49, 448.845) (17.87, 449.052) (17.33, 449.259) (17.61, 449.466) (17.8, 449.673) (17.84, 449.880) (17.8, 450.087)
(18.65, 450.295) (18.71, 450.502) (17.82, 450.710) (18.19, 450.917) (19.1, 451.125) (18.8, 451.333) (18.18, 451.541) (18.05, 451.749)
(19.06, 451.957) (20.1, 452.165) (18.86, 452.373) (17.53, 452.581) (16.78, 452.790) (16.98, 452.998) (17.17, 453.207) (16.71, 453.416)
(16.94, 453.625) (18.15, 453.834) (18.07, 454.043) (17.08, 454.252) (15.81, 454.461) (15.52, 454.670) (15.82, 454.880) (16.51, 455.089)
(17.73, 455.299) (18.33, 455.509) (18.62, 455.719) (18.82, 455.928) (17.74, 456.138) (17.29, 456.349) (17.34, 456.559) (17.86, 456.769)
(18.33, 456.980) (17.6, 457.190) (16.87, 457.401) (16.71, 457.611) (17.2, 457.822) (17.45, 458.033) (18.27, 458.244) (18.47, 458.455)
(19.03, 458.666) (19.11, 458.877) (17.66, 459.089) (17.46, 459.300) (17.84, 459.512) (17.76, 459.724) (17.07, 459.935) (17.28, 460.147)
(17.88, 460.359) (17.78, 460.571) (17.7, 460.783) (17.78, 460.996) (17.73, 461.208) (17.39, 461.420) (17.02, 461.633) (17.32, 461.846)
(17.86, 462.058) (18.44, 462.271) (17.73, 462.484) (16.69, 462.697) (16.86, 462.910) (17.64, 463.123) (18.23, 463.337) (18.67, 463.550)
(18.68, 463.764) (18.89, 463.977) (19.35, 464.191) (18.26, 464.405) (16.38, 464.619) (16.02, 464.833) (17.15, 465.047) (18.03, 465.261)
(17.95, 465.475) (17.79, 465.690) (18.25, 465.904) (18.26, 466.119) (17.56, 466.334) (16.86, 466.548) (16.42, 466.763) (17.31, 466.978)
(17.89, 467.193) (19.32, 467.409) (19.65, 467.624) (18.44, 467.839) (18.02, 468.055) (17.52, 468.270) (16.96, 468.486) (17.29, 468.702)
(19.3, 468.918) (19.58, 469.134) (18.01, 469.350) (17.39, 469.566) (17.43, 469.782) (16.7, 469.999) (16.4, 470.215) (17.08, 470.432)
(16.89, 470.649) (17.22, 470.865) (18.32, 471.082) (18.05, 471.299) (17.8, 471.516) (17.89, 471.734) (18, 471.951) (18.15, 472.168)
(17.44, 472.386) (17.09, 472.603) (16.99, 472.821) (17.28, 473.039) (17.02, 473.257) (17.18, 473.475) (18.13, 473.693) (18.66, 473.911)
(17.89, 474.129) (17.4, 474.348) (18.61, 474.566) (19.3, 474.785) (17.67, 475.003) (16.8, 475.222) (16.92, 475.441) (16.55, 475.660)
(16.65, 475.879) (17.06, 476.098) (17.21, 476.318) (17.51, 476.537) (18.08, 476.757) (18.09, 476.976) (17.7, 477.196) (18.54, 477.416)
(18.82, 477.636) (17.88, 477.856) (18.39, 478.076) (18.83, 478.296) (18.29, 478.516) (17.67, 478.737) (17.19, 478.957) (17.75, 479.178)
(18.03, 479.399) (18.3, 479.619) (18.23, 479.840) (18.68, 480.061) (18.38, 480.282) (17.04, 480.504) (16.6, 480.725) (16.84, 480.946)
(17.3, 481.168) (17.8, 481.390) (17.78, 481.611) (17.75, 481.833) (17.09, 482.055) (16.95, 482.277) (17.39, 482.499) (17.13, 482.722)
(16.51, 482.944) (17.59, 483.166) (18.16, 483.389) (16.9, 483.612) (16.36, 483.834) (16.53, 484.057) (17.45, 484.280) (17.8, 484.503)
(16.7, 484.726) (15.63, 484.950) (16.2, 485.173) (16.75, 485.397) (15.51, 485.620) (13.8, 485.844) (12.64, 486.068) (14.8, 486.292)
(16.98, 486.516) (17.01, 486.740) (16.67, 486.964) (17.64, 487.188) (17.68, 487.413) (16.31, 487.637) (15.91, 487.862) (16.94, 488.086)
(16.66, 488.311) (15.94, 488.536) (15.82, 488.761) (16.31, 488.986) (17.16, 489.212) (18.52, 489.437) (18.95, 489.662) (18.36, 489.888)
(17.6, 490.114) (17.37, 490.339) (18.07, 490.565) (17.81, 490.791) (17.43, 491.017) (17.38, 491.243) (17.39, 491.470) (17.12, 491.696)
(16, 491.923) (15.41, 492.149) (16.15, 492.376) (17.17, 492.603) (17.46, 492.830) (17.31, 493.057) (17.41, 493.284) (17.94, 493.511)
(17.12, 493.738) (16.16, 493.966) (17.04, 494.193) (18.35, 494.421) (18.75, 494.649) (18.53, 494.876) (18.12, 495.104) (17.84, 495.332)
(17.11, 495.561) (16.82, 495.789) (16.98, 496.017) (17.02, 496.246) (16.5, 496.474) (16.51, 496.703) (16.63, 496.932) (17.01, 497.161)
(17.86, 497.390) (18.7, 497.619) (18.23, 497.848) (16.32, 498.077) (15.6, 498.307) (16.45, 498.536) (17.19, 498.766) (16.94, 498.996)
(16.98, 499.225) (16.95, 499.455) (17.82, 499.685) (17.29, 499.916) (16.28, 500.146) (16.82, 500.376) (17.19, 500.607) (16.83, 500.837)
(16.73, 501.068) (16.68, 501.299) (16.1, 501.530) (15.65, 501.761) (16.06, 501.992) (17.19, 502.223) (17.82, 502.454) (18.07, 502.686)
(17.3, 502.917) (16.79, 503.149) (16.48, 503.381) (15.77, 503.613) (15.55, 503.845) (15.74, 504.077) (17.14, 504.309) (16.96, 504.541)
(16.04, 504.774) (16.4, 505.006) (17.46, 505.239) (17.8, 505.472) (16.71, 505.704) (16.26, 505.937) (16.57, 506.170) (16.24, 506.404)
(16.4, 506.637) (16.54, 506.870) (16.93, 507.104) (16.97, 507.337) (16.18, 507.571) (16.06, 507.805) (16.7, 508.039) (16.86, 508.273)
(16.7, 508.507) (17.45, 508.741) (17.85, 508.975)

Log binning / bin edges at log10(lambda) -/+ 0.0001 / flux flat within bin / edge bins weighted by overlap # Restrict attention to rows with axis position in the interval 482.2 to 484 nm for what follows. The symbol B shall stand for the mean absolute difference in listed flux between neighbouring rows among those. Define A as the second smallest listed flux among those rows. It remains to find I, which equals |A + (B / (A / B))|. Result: 16.5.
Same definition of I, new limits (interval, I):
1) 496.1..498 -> 16.5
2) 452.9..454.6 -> 16.7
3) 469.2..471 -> 16.7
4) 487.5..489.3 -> 15.9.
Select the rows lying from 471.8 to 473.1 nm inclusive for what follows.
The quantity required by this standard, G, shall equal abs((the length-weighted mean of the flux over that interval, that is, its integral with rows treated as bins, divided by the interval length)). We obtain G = 17.5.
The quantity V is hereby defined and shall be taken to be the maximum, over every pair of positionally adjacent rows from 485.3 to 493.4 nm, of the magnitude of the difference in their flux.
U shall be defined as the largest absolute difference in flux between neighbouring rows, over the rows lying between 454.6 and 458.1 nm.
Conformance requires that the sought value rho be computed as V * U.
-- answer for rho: 2.7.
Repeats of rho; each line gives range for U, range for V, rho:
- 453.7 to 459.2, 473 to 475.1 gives 2.4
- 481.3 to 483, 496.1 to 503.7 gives 1.3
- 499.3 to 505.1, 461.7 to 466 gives 2.6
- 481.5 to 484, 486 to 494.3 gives 2.7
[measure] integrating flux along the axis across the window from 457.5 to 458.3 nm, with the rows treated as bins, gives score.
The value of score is 13.9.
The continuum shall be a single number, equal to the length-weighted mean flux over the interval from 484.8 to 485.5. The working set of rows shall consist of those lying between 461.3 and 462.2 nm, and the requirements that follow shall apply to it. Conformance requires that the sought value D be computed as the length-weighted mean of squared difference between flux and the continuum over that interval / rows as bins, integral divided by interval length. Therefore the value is 1.7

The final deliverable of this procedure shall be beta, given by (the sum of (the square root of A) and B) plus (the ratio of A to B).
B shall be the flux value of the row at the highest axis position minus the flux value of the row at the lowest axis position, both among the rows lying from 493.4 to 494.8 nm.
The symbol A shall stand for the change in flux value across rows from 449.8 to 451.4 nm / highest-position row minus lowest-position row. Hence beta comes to 3.0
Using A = 1.0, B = 0.8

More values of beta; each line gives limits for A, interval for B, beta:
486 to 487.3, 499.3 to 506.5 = -5.5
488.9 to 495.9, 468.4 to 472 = 2.2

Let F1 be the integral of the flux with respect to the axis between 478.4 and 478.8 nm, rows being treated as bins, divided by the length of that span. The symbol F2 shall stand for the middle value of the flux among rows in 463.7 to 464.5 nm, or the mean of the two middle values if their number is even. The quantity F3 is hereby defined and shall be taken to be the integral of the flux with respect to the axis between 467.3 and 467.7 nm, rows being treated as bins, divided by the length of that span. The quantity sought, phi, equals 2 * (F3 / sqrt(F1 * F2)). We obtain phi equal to 2.11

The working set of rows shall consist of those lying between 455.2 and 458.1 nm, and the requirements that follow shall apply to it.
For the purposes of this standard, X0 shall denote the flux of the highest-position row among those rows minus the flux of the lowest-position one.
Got -0.3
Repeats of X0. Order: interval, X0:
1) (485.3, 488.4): -0.1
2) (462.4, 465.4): 0.3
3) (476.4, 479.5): 0.5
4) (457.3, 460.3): 0.4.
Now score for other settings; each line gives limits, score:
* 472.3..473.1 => 13.8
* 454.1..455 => 14.6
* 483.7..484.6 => 15.3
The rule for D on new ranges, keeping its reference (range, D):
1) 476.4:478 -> 3.7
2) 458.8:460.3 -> 2.7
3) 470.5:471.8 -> 2.4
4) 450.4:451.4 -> 5.6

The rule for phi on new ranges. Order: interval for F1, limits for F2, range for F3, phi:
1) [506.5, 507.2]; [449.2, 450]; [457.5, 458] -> 1.99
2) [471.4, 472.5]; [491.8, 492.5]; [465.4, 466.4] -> 2.13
